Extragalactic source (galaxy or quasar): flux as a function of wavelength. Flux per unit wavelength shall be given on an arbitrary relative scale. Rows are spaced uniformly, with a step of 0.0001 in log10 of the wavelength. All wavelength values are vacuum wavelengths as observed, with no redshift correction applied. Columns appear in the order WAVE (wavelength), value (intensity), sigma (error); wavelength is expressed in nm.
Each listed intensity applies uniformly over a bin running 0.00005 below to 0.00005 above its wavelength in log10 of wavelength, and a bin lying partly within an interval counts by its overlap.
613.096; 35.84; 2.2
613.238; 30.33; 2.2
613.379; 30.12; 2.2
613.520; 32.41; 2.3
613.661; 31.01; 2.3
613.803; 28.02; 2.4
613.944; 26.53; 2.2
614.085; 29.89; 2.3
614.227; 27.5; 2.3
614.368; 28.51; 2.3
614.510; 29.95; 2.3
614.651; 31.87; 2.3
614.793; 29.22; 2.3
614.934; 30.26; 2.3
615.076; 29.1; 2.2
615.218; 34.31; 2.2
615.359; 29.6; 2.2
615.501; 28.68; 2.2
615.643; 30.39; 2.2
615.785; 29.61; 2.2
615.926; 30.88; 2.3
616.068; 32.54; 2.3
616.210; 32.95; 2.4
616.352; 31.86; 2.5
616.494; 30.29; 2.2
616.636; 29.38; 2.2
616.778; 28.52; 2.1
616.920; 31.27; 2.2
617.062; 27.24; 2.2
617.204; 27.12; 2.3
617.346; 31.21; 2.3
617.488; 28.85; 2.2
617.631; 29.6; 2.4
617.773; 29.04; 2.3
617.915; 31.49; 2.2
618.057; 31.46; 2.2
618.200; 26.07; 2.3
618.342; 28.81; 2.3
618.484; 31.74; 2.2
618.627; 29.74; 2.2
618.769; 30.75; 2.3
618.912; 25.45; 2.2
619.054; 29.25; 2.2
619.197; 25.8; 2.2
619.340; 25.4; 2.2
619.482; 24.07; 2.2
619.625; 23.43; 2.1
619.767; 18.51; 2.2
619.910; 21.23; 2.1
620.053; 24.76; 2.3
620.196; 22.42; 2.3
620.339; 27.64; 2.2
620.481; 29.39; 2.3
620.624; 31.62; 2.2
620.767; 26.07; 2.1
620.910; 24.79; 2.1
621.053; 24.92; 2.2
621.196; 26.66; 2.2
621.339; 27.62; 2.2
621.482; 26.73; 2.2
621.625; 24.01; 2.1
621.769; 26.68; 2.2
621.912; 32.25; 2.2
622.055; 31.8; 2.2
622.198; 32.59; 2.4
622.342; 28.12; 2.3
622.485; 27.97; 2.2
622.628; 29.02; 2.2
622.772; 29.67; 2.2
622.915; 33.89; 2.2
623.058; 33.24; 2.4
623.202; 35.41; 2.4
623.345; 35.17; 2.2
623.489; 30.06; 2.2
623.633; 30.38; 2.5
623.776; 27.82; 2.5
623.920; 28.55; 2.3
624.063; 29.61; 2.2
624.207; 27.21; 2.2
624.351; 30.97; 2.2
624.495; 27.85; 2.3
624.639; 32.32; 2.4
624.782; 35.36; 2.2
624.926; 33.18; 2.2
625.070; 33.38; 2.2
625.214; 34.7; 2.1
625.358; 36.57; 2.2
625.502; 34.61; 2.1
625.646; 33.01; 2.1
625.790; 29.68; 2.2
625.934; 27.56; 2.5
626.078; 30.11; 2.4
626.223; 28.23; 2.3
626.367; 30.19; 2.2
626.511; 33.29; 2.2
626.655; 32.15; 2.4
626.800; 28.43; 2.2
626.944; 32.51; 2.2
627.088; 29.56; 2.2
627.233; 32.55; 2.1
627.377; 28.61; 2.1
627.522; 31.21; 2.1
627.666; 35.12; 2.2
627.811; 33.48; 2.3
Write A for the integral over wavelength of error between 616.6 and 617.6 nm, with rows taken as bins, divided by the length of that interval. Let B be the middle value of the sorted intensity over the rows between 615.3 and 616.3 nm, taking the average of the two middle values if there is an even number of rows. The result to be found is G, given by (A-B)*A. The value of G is -63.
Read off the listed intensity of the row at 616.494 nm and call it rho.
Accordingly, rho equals 30.29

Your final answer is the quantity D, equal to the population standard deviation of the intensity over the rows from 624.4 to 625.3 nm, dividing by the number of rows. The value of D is 2.4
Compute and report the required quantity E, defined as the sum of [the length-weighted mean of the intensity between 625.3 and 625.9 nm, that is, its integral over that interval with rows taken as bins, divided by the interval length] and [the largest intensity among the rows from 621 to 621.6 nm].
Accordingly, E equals 61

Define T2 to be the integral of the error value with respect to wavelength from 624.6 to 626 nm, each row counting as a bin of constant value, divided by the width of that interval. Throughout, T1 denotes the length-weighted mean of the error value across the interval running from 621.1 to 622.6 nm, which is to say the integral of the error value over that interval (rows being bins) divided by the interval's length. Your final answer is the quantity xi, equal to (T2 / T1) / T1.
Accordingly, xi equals 0.450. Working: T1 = 2.22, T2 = 2.22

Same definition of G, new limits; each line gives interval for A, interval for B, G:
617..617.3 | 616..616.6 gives -68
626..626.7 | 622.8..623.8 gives -71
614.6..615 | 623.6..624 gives -60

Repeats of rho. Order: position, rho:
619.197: 25.8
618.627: 29.74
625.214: 34.7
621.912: 32.25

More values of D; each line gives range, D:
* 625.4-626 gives 2.8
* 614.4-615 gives 1.0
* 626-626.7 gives 1.8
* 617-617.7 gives 1.5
